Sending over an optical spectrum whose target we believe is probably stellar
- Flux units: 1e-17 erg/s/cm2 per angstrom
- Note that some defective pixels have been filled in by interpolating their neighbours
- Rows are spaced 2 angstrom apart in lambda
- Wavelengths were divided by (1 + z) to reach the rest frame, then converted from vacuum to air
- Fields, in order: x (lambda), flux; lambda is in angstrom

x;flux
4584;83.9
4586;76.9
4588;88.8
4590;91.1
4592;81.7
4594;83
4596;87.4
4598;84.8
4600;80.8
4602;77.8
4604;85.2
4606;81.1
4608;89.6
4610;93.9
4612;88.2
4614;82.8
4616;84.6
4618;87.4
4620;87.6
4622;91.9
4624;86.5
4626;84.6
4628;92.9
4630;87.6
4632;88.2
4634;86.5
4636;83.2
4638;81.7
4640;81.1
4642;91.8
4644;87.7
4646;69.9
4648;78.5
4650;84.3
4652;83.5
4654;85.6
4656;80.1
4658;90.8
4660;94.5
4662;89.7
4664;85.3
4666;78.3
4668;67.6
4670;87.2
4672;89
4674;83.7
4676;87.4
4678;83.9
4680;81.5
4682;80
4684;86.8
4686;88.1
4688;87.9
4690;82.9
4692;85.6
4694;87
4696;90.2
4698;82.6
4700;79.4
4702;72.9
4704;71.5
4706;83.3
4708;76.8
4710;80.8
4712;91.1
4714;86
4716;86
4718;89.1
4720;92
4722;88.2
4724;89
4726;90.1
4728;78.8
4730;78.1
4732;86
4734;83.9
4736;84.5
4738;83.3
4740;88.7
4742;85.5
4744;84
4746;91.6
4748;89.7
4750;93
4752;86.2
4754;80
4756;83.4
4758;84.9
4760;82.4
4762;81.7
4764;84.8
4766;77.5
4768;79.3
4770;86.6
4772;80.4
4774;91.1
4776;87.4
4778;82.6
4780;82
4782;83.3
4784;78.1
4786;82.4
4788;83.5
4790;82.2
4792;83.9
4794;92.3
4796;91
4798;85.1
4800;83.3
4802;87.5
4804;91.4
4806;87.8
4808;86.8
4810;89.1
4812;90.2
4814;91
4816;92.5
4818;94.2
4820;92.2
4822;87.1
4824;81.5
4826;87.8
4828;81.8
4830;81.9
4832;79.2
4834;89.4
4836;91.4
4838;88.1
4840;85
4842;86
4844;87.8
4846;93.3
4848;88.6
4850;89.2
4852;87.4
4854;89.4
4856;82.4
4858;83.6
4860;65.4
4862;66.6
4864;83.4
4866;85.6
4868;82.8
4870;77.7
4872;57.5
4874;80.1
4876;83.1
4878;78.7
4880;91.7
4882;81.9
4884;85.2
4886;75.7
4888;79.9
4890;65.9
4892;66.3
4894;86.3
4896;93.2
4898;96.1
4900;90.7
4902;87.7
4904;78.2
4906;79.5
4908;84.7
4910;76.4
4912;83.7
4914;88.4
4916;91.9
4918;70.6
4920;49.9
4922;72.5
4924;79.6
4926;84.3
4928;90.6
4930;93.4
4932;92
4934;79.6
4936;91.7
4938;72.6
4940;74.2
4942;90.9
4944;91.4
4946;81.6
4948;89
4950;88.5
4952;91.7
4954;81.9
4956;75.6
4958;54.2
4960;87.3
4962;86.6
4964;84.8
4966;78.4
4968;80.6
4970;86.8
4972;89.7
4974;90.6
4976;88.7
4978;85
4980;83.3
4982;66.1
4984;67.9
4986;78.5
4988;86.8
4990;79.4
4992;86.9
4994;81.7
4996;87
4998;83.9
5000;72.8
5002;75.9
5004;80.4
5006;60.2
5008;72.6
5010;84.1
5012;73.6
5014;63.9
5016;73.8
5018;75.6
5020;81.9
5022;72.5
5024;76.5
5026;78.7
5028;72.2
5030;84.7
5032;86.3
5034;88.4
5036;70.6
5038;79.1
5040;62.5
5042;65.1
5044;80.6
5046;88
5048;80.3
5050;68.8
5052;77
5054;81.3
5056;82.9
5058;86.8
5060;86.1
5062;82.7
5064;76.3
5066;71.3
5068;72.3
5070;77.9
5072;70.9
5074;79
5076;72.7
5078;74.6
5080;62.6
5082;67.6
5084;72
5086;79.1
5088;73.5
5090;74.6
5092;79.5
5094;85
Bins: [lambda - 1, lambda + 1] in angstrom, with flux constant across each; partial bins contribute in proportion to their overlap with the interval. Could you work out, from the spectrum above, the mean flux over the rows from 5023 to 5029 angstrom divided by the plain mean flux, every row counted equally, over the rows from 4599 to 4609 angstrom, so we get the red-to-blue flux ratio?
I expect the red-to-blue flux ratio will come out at 0.91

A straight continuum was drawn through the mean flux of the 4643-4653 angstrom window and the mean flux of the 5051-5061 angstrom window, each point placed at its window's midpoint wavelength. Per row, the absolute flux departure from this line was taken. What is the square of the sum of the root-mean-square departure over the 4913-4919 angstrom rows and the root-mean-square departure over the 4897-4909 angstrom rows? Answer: 286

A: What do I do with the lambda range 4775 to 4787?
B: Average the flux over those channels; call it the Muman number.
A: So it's 82.6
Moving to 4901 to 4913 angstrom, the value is 81.7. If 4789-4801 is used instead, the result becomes 86.3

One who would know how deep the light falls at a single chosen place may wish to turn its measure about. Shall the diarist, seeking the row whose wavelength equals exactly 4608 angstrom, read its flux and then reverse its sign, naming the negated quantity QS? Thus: -89.6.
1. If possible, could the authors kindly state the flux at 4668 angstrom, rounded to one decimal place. 67.6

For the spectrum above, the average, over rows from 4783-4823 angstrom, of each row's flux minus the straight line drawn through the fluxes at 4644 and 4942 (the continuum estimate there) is -2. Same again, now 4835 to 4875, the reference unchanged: -7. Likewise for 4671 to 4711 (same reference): -5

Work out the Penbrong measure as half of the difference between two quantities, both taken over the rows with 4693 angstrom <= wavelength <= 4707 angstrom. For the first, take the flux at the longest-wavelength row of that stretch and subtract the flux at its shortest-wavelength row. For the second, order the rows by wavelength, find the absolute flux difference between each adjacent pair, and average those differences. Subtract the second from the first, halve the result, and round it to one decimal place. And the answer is -4.7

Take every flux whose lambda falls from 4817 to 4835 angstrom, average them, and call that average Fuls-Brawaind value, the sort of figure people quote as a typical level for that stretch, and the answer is 86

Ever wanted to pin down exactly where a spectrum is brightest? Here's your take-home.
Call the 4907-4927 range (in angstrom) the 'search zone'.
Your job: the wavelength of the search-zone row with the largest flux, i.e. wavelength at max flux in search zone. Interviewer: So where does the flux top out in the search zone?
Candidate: 4916 angstrom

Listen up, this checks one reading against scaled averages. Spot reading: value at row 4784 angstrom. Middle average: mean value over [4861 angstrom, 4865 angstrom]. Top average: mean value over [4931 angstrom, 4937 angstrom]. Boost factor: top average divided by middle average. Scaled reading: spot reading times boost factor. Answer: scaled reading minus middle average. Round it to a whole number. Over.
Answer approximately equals 16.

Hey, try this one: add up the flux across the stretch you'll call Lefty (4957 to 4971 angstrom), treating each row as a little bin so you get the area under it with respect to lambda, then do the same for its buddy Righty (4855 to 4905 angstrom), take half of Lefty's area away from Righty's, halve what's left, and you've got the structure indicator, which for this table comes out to 1726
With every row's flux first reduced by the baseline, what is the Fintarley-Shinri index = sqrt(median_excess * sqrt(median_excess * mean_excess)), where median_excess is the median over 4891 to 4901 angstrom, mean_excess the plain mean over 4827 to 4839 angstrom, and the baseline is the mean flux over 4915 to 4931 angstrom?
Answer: 10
